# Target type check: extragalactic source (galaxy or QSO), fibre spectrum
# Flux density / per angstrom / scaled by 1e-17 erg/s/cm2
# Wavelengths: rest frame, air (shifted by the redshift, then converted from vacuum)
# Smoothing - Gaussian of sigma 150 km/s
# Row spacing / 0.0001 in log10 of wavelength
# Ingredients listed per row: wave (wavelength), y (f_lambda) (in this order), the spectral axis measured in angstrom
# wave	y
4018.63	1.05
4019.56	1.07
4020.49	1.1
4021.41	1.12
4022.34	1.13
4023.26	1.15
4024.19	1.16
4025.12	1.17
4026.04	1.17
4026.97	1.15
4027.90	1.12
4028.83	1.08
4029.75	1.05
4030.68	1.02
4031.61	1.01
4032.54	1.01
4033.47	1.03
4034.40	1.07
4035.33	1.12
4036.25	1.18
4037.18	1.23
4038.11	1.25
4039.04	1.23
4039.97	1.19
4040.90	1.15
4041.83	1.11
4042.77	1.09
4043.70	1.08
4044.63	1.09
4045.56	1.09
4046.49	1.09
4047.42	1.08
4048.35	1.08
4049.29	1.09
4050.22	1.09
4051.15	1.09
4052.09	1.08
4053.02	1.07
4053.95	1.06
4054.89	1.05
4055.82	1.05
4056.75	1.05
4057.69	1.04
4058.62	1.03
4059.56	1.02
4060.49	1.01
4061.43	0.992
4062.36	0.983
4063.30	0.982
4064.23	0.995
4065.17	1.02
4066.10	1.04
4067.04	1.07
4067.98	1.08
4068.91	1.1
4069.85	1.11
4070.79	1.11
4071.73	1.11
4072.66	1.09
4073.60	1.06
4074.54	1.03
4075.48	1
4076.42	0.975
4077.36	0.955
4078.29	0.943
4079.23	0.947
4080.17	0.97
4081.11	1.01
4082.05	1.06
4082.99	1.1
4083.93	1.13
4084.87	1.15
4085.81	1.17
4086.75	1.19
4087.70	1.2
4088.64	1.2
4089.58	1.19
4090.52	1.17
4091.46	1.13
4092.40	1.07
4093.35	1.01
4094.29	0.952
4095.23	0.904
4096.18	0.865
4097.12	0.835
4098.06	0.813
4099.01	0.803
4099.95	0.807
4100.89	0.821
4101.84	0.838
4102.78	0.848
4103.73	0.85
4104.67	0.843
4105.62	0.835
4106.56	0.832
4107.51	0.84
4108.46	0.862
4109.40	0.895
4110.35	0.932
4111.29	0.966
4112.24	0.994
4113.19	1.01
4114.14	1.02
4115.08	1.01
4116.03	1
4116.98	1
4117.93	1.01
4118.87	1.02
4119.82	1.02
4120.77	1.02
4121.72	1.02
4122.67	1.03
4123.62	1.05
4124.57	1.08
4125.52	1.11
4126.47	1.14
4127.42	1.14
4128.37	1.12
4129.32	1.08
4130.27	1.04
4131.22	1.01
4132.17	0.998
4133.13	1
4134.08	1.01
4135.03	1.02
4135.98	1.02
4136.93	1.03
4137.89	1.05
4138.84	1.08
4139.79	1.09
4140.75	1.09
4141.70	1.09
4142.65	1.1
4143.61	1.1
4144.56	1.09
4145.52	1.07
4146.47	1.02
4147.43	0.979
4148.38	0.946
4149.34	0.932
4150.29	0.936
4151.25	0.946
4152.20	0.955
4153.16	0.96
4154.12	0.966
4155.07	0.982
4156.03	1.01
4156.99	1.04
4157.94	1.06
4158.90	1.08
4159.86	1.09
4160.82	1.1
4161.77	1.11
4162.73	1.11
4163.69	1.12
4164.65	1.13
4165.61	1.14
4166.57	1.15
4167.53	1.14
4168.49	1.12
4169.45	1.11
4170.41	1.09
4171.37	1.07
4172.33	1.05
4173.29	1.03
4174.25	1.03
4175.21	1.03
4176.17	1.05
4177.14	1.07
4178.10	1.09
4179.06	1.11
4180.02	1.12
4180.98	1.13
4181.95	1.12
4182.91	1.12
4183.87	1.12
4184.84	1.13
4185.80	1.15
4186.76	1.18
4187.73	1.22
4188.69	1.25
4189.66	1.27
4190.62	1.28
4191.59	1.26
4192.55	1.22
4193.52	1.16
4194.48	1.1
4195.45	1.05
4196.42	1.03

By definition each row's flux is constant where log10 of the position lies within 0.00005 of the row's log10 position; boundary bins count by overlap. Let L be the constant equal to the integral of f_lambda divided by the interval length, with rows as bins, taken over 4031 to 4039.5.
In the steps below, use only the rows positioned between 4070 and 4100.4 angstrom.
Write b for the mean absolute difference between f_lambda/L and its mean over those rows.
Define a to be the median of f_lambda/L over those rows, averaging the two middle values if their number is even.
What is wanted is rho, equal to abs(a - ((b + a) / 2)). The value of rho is 0.42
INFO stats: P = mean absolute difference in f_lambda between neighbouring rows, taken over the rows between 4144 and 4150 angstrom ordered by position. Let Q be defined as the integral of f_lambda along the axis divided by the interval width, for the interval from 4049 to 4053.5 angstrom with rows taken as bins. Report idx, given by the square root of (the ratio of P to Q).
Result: 0.171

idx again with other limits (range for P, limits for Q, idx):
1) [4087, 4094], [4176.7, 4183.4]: 0.169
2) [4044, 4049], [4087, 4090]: 0.046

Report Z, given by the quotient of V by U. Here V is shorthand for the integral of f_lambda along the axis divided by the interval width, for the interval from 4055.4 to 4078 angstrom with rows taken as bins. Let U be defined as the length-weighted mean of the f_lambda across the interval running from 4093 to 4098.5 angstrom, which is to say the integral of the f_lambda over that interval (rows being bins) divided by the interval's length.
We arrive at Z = 1.16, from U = 0.90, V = 1.04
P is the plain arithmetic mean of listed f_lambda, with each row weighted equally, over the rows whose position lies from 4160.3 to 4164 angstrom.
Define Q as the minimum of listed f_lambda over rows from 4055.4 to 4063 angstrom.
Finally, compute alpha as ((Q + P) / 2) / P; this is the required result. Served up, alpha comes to 0.94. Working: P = 1.11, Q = 0.983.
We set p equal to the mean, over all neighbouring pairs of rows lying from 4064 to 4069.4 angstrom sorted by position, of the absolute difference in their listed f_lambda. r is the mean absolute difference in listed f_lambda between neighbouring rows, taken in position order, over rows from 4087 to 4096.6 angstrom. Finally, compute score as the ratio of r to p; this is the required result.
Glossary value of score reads 1.77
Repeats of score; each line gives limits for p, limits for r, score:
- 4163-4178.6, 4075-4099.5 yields 2.03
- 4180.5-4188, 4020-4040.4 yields 1.61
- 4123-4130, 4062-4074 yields 0.60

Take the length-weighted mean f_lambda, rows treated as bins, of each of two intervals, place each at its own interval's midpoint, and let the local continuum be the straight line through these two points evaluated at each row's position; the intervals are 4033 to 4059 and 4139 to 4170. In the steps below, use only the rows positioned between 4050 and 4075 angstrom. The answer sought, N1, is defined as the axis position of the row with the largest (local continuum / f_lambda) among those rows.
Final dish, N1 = 4063.30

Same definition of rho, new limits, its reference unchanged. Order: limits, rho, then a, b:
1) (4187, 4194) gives 0.54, 1.11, 0.028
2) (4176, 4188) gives 0.49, 1.00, 0.026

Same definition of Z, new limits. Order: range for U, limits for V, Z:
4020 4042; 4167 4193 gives 1.01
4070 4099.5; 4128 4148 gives 1.01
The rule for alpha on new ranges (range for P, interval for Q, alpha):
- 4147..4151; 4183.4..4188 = 1.09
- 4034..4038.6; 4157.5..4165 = 0.95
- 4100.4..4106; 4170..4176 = 1.11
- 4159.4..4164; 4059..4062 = 0.95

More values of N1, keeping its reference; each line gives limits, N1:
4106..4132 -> 4106.56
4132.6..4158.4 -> 4149.34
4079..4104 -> 4099.01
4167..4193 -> 4173.29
